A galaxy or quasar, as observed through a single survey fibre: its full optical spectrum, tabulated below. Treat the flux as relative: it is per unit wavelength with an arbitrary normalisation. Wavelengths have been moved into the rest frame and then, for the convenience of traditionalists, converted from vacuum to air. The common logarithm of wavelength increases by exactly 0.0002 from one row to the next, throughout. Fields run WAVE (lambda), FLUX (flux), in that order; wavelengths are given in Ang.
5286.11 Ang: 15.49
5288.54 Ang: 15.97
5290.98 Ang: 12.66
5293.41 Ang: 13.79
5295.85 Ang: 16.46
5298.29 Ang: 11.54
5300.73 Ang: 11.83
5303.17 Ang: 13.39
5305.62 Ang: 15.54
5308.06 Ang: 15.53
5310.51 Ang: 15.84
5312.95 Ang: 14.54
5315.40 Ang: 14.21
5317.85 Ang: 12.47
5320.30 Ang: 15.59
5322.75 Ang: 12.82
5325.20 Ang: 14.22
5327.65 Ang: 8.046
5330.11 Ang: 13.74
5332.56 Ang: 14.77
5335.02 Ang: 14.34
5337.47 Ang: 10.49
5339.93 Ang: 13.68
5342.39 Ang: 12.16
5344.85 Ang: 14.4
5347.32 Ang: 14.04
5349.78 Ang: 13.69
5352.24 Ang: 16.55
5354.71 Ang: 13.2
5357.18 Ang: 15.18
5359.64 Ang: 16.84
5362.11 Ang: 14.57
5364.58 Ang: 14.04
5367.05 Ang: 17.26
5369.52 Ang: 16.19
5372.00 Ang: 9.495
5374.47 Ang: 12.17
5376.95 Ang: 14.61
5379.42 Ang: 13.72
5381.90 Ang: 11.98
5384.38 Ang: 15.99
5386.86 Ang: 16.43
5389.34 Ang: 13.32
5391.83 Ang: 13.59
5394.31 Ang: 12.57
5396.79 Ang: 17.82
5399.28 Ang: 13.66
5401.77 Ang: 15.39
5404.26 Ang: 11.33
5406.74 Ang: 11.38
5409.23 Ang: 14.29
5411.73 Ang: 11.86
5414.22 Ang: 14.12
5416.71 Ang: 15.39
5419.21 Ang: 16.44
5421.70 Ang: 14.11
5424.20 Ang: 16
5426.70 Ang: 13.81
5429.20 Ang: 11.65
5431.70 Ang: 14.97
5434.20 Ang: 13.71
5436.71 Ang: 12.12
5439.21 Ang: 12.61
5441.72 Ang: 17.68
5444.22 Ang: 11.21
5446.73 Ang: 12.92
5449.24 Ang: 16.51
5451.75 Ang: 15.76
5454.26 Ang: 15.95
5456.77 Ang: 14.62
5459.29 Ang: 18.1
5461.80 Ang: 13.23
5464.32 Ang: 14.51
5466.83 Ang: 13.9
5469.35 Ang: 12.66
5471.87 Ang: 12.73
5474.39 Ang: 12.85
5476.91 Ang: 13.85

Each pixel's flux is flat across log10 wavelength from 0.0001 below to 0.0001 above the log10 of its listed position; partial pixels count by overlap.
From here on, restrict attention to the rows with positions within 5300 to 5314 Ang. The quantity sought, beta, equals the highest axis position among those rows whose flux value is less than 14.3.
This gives 5303.17 Ang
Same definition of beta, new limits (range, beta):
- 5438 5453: 5446.73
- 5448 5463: 5461.80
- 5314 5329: 5327.65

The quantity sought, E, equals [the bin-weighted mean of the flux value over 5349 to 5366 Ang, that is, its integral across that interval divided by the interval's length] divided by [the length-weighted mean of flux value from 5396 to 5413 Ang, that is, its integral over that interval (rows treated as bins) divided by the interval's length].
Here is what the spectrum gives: 1.10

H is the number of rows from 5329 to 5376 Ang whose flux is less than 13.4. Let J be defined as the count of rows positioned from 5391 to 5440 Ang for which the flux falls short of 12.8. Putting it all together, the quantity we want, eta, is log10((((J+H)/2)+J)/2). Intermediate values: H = 5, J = 7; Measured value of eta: 0.8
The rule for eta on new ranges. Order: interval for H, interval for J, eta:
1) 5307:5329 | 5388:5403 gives 0.2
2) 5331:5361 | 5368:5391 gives 0.5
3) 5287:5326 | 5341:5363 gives 0.4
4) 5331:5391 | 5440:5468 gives 0.4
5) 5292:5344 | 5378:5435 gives 0.8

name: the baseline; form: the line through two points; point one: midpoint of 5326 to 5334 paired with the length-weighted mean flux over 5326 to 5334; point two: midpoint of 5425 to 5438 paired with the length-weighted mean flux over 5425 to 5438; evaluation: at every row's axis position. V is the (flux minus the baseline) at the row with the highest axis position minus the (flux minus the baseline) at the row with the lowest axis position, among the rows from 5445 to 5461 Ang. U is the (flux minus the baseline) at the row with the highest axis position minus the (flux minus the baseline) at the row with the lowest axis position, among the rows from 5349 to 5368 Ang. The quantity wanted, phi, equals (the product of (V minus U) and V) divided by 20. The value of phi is 0.4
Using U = 3.4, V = 5.1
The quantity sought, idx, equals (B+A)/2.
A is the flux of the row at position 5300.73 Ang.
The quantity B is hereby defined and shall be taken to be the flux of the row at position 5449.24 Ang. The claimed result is 14.2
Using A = 11.83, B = 16.51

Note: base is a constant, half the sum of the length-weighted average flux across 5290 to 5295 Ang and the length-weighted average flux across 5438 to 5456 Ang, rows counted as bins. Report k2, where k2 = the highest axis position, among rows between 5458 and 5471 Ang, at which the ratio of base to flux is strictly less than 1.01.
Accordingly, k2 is 5464.32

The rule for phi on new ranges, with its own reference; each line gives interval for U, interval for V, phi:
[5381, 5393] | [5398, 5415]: 0.0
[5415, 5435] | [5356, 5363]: 0.0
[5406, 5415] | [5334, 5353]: -0.1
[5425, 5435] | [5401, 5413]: 0.6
